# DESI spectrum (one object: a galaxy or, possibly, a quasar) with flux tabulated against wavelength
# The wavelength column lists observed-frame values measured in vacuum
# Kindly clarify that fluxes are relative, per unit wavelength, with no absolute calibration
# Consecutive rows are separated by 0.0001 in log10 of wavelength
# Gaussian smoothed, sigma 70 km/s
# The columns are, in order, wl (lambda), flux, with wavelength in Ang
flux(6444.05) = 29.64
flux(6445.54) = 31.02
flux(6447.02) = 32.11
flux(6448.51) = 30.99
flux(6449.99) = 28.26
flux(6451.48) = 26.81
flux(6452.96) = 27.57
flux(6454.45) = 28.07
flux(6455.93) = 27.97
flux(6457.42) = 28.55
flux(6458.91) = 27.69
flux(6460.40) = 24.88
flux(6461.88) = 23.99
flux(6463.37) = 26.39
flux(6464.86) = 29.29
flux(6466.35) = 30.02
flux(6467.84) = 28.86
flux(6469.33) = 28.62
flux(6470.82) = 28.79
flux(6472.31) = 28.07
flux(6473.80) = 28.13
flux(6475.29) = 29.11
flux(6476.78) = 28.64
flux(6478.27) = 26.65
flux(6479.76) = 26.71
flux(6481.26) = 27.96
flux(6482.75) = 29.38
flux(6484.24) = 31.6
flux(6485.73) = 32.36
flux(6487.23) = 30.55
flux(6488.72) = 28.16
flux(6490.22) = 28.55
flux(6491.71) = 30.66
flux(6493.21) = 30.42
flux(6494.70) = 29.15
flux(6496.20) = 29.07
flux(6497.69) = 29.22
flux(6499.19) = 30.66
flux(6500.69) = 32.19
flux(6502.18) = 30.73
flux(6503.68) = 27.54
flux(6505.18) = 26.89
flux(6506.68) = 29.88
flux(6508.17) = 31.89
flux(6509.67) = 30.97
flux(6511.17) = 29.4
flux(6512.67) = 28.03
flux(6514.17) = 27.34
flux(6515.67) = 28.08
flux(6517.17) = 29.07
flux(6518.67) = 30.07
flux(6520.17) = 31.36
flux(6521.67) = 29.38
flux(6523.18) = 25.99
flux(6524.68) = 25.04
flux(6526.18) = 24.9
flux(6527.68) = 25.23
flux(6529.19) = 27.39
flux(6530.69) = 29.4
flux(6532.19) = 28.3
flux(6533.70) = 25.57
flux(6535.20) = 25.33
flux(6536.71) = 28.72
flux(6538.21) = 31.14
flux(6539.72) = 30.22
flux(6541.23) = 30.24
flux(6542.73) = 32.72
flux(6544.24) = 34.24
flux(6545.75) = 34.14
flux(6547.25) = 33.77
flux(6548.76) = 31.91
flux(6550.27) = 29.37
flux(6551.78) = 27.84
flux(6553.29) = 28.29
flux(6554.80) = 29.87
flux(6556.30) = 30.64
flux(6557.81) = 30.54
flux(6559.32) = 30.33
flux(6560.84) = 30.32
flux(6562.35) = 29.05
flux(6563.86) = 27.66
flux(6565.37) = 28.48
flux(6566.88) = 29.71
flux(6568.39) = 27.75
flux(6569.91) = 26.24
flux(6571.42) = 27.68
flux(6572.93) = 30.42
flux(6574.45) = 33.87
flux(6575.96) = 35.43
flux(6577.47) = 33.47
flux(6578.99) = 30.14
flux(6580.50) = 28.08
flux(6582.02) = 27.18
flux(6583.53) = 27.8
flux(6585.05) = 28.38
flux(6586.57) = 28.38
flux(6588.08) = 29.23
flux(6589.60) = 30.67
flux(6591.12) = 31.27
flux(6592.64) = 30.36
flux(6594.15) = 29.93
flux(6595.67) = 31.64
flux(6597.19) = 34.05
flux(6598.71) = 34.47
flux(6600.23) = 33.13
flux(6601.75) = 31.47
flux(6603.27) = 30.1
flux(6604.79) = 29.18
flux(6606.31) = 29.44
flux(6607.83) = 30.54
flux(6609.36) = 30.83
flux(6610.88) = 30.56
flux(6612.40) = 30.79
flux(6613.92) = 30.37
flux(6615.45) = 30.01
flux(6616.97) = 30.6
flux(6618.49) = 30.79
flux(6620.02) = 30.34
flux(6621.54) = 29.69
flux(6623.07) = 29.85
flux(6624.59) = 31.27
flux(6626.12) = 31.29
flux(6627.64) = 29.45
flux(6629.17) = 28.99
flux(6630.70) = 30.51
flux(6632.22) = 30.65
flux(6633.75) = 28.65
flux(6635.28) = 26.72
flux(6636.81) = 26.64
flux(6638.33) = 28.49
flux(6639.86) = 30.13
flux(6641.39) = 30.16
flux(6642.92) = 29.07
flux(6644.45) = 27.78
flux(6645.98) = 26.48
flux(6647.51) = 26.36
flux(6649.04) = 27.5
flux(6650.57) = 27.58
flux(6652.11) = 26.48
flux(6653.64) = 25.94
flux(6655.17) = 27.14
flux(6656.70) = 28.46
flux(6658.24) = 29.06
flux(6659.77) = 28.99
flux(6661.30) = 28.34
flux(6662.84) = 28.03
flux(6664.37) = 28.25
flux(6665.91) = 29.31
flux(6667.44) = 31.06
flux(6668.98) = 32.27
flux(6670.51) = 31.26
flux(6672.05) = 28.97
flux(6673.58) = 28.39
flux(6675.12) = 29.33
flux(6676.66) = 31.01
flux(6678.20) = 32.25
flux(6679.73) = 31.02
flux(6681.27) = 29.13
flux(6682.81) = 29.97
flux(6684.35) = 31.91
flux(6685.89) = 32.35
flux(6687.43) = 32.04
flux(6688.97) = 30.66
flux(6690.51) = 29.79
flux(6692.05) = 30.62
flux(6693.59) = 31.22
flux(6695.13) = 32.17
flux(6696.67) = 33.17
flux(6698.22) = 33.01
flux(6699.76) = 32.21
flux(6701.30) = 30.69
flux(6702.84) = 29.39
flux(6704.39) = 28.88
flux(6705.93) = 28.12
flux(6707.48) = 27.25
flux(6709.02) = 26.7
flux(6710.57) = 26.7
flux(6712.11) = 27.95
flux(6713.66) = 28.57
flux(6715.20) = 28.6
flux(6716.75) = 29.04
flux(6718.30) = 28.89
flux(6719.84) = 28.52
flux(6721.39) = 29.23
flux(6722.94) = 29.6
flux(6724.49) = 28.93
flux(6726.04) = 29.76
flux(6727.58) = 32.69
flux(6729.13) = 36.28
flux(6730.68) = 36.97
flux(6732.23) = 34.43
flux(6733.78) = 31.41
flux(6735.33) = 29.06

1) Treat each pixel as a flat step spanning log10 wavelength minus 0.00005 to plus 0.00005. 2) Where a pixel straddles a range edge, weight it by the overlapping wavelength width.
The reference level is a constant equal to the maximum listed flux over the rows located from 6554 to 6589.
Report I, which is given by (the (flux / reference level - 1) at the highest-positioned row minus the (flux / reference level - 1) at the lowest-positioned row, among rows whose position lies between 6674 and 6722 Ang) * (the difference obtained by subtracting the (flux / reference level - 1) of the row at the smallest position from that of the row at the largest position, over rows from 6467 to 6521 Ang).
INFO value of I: 0.000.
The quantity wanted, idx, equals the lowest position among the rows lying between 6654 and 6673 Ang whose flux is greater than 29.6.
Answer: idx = 6667.44 Ang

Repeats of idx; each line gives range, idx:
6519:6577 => 6520.17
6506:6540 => 6506.68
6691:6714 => 6692.05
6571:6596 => 6572.93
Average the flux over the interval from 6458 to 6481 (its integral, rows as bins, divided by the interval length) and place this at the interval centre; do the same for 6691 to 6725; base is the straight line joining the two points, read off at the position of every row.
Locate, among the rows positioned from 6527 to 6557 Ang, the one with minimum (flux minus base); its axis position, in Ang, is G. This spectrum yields 6527.68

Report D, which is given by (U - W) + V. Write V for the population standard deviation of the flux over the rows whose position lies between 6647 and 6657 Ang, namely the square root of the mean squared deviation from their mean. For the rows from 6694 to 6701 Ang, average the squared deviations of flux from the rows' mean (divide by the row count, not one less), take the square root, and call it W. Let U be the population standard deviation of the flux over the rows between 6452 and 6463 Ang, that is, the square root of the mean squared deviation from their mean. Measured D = 2.0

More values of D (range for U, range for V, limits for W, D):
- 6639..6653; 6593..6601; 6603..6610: 2.5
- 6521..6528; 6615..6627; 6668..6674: 0.7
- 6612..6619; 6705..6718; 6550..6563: 0.2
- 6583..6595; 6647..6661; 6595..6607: 0.3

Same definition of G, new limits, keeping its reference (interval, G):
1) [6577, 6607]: 6582.02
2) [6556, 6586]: 6569.91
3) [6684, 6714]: 6710.57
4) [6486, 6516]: 6505.18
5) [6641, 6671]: 6653.64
